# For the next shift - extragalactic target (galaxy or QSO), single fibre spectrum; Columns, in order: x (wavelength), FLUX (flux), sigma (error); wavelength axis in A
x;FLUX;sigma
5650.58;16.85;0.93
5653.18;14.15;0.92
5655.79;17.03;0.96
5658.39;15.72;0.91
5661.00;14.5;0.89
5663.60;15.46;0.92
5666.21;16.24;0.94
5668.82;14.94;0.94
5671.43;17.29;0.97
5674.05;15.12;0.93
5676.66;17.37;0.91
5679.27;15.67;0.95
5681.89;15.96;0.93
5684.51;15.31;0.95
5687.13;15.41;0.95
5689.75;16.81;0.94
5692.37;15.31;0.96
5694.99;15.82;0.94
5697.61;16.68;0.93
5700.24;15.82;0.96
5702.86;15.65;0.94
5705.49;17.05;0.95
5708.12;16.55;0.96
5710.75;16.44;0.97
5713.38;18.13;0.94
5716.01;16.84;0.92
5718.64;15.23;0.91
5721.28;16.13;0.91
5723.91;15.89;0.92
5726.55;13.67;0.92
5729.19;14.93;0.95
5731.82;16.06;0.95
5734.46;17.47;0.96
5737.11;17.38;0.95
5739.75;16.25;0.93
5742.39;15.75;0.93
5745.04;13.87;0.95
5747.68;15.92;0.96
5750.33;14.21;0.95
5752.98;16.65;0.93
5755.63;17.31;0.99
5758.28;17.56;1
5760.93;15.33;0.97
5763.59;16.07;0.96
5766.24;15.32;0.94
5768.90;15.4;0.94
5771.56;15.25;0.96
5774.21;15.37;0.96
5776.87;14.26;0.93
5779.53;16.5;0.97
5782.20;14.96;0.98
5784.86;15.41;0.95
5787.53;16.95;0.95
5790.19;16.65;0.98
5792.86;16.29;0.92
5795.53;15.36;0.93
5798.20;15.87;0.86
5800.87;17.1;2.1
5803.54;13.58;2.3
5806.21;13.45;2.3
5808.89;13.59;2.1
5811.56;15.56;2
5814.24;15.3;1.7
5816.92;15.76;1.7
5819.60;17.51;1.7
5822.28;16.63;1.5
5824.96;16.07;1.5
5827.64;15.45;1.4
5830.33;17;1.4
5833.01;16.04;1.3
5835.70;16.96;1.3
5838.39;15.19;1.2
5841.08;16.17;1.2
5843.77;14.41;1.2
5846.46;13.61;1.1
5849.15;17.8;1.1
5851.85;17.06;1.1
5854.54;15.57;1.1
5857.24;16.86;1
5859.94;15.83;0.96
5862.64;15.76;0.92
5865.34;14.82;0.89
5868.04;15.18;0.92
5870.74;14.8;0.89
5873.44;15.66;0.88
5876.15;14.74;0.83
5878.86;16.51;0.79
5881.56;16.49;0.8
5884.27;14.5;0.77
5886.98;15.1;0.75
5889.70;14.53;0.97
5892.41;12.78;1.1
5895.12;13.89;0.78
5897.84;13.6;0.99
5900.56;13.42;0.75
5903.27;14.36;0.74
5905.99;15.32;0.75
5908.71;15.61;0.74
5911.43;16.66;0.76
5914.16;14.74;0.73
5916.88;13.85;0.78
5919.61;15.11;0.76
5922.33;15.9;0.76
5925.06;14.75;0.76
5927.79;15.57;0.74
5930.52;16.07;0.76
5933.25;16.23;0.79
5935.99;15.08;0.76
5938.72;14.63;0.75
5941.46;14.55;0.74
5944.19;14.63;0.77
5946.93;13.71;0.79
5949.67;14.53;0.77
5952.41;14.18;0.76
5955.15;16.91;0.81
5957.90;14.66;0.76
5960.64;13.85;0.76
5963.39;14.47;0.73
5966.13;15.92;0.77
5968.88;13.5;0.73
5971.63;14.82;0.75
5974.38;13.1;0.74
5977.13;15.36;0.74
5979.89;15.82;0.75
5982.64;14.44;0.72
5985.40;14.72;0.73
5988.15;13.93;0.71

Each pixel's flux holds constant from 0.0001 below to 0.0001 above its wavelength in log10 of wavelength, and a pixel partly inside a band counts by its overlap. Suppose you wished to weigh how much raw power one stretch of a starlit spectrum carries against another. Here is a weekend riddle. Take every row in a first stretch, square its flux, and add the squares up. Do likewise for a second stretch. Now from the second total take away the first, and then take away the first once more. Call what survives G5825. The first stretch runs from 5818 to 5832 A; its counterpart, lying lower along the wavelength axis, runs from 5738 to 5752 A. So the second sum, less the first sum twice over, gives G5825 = -1578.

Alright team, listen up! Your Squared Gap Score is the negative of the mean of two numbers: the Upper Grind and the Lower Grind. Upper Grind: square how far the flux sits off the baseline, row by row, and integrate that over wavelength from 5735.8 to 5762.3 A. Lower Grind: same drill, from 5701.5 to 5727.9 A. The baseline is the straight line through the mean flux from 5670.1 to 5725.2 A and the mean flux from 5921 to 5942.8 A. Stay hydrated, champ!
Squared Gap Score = -36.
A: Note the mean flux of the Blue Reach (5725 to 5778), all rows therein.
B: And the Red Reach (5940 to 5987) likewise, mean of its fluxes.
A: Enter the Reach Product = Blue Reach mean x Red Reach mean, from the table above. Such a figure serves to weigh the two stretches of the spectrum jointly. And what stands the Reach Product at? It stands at 230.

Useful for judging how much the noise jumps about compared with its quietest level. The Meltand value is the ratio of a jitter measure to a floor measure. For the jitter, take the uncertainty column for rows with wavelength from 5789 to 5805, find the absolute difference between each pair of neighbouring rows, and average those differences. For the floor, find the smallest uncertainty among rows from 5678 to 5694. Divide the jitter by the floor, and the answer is 0.34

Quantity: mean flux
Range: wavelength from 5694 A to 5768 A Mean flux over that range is 16.1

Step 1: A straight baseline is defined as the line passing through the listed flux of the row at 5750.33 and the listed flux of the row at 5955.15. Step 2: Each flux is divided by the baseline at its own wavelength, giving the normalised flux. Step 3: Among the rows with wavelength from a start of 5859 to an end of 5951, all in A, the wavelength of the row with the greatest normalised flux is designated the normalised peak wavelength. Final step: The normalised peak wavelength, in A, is 5878.86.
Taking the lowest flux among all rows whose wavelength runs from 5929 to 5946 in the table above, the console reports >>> 14.55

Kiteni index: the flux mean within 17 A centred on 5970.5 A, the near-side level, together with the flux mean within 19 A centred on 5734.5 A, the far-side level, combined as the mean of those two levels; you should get 15.23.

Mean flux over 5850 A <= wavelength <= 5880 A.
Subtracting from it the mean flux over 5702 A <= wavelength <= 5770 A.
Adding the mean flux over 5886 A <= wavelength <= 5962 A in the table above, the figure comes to 14.5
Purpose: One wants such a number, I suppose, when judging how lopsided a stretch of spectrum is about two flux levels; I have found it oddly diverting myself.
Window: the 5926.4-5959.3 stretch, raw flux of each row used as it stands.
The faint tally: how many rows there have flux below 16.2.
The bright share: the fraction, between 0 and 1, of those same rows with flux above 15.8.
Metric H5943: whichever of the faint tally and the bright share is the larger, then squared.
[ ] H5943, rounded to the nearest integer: 100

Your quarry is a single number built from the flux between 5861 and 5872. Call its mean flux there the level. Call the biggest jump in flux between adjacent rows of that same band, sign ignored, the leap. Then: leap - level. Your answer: -14.2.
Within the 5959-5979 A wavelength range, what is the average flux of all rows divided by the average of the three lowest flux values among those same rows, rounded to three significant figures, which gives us 1.07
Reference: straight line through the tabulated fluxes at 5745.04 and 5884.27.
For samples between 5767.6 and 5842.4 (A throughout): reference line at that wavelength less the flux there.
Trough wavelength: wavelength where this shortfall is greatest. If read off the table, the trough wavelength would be 5806.21 A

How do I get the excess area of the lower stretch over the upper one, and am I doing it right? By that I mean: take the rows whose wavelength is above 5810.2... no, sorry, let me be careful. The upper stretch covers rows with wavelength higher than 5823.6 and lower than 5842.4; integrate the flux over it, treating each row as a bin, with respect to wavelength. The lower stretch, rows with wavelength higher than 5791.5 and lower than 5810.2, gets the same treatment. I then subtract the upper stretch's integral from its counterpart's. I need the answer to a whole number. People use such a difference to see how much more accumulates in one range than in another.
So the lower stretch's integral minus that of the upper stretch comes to -22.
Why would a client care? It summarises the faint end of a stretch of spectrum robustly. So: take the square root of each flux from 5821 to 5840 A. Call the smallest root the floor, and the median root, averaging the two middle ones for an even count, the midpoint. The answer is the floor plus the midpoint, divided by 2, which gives 3.95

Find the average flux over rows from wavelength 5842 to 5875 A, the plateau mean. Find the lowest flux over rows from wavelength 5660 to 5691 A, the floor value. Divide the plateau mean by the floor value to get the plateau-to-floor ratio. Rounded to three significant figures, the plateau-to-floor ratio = 1.08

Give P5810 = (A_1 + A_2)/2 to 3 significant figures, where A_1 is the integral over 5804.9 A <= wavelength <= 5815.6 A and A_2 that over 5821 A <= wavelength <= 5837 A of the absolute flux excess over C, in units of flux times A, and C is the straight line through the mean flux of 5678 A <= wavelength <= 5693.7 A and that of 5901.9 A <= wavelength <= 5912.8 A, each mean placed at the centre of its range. 12.6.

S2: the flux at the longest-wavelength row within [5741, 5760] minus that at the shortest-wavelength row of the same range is 1.8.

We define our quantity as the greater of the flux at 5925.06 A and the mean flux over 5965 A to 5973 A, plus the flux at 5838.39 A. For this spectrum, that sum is 29.9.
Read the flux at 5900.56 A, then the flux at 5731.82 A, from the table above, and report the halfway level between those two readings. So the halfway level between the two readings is 14.7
